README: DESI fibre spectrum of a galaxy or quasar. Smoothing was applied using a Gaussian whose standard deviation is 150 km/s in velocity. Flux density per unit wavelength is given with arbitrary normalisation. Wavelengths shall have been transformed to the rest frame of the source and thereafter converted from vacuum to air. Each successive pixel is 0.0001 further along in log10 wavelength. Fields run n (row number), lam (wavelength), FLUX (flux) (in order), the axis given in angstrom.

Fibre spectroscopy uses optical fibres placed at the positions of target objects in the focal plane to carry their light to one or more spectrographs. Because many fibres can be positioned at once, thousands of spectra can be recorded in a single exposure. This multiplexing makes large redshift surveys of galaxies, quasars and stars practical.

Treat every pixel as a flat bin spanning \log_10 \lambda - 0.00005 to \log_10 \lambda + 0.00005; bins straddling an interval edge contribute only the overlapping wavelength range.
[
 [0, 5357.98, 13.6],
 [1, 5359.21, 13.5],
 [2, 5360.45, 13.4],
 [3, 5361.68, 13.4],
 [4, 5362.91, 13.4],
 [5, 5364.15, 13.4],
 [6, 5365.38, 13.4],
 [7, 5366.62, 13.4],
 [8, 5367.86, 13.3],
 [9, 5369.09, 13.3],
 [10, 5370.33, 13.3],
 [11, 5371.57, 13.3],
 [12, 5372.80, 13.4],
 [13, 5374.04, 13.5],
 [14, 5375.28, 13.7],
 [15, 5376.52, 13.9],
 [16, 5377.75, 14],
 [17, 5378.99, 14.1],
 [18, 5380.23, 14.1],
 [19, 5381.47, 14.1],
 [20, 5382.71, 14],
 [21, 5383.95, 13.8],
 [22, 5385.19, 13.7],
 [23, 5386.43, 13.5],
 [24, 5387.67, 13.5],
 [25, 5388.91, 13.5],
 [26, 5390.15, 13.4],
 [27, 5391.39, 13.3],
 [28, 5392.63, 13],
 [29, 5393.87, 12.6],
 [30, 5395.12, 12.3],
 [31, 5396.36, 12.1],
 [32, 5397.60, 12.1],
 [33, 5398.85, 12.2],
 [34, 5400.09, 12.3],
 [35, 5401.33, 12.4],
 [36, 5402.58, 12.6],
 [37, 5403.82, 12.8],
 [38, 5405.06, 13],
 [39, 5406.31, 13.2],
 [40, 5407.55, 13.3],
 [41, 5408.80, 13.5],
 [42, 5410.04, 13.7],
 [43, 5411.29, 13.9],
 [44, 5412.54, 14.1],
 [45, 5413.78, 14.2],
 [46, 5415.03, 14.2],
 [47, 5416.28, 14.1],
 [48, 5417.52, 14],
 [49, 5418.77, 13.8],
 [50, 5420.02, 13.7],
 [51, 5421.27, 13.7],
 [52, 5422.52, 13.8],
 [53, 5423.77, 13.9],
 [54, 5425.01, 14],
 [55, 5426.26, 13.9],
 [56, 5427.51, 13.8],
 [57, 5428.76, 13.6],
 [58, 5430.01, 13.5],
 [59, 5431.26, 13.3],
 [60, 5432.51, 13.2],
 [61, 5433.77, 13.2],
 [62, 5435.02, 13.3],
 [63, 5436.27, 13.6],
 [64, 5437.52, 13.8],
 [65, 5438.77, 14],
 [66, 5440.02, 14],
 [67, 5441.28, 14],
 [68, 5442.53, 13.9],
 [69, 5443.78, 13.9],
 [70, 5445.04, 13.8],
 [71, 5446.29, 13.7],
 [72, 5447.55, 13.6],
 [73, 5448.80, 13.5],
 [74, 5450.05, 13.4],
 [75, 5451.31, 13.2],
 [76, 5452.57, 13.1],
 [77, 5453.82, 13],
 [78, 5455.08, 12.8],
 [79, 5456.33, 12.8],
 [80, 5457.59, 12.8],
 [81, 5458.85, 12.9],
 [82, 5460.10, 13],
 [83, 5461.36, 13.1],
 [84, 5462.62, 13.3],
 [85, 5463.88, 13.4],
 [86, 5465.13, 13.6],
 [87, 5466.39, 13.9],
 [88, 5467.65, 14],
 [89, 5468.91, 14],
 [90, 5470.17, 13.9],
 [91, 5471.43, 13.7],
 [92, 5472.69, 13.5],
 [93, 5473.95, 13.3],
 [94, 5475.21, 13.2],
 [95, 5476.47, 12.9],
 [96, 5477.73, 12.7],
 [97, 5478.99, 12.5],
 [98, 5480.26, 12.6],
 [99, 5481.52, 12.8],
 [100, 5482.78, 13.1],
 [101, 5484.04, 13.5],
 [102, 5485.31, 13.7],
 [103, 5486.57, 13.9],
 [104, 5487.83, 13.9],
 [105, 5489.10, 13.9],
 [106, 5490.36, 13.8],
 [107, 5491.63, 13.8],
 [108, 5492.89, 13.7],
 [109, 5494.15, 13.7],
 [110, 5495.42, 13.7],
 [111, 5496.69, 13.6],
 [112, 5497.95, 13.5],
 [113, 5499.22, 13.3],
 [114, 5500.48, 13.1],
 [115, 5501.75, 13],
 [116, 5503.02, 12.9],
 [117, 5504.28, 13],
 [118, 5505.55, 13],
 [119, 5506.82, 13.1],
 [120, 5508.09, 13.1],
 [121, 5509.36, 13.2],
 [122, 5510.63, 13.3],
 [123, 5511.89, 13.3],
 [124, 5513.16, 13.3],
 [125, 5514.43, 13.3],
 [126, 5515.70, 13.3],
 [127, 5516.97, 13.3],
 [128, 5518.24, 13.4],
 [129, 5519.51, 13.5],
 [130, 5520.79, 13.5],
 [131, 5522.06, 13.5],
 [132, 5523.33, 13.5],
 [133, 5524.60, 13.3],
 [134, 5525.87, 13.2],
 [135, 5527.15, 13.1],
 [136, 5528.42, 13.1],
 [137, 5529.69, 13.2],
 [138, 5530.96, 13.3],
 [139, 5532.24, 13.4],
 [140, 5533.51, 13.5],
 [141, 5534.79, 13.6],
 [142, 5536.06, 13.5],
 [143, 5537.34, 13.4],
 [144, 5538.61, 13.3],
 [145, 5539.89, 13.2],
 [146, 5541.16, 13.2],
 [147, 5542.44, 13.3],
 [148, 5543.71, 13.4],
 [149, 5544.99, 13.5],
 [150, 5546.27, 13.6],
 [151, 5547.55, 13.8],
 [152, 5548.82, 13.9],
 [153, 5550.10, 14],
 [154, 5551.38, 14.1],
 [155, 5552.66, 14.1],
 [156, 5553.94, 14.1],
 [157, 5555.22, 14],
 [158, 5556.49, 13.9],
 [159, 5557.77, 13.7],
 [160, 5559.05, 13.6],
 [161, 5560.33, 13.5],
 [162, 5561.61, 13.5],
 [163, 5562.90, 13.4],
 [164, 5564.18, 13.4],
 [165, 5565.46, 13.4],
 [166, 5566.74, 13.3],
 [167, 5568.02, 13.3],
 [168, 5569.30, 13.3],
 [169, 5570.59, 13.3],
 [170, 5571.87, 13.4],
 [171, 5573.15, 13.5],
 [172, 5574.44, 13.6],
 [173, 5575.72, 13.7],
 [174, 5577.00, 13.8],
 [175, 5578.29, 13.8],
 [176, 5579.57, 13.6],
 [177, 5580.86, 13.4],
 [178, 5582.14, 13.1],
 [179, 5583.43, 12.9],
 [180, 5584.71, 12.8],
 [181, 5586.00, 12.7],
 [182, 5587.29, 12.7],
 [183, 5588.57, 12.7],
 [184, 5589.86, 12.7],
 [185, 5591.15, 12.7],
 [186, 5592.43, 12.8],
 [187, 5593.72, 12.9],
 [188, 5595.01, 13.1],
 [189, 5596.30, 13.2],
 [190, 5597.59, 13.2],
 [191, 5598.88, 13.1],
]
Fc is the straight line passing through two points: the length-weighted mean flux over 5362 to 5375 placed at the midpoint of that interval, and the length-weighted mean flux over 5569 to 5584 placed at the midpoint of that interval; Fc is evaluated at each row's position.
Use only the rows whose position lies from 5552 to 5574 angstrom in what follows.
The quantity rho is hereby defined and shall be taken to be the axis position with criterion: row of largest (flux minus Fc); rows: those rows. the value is 5552.66 angstrom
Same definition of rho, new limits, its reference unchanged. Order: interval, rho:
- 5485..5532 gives 5486.57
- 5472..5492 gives 5486.57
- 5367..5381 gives 5378.99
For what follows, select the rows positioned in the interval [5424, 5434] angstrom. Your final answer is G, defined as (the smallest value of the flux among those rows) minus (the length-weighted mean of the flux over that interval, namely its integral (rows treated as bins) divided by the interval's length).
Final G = -0.39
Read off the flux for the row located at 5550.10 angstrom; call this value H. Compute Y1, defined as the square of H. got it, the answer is 196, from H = 14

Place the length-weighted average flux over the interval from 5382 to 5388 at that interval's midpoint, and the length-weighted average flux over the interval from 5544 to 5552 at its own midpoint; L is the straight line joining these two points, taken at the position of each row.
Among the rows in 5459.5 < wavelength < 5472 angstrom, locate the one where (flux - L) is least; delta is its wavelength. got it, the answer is 5460.10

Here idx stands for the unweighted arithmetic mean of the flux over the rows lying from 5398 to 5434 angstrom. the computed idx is 13.5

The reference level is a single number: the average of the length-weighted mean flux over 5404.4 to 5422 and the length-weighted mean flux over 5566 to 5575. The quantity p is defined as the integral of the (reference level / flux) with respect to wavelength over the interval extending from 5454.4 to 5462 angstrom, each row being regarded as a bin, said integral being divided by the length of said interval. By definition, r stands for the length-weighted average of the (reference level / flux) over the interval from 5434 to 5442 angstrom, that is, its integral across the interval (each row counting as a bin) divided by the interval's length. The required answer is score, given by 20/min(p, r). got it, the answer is 20.3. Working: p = 1.05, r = 0.99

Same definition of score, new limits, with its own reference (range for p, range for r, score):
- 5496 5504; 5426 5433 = 20.0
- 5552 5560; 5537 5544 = 20.5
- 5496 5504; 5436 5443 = 20.5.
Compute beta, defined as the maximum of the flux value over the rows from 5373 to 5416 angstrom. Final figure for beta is 14.2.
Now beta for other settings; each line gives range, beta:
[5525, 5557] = 14.1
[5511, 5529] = 13.5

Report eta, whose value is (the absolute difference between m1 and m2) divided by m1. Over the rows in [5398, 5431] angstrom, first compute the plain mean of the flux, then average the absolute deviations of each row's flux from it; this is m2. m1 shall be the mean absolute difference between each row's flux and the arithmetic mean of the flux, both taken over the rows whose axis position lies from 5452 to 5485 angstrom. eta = 0.3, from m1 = 0.37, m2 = 0.48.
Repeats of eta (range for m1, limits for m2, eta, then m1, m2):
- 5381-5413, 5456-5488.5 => 0.3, 0.56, 0.41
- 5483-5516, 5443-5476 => 0.2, 0.28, 0.33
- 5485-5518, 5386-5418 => 1.1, 0.28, 0.59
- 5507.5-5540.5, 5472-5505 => 2.3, 0.11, 0.38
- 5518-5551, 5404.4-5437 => 0.7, 0.17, 0.28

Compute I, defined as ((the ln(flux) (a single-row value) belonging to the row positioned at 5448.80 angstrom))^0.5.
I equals 1.61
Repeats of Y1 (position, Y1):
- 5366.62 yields 180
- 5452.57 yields 172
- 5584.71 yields 164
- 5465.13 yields 185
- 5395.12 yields 151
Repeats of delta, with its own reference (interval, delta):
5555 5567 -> 5566.74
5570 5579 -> 5570.59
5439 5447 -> 5446.29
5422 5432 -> 5431.26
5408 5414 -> 5408.80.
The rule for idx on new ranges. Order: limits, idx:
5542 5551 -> 13.6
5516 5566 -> 13.5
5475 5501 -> 13.4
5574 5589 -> 13.2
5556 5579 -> 13.5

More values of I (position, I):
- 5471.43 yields 1.62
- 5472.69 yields 1.61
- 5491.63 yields 1.62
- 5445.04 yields 1.62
